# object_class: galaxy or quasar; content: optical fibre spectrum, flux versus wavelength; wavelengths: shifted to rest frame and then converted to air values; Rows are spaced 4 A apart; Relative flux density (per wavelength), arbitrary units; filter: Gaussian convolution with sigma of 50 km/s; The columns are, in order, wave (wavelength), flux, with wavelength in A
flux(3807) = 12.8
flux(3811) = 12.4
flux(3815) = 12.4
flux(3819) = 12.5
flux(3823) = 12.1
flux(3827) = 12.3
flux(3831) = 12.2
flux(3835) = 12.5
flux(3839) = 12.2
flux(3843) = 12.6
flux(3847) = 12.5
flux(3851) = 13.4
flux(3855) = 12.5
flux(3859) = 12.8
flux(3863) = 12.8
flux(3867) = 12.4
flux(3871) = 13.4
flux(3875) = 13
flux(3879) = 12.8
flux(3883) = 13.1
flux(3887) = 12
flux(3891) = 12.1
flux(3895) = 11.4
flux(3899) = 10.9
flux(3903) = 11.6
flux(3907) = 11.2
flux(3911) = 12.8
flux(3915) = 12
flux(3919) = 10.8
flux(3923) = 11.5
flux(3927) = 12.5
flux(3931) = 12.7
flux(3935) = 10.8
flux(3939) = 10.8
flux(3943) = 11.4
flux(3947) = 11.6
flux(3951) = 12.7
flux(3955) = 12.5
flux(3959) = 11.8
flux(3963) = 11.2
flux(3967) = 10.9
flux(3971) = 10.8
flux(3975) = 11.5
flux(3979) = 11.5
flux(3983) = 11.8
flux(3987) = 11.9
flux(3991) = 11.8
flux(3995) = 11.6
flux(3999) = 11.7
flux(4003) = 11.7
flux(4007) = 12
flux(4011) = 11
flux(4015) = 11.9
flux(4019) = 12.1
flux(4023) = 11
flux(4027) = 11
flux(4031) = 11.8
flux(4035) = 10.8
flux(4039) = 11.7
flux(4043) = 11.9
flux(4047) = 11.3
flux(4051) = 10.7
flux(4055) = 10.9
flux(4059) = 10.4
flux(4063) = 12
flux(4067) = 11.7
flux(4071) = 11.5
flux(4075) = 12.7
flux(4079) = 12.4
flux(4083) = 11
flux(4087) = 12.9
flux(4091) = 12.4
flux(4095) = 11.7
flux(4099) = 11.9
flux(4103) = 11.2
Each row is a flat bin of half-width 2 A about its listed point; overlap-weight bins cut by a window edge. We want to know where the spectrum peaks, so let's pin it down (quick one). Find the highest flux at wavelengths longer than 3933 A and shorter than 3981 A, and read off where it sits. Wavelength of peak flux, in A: 3951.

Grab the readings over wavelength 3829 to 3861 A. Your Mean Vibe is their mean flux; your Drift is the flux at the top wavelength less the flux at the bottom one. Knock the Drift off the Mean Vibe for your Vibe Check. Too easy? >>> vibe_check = 12.0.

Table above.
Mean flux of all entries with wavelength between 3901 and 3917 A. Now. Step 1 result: 11.9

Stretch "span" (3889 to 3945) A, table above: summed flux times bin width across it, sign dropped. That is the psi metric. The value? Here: 650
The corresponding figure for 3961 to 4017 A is 645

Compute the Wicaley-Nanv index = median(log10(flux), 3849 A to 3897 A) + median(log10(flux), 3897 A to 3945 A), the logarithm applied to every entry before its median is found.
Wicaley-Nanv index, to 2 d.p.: 2.17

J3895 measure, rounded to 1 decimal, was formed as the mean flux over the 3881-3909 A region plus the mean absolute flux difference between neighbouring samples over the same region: 12.3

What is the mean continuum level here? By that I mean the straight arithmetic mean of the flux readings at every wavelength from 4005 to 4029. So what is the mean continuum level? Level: 11.5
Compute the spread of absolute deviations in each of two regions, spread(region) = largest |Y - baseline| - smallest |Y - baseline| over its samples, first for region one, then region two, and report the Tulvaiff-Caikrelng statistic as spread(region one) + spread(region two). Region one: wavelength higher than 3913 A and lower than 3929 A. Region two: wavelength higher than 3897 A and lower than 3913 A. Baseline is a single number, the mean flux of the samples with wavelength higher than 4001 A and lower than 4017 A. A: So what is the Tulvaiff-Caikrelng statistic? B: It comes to 1.80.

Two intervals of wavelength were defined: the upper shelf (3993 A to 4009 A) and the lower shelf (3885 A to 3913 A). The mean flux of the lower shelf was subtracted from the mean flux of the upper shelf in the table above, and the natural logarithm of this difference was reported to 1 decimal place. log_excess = -3.3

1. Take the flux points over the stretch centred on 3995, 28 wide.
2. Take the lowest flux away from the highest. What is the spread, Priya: 0.4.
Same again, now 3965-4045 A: 1.3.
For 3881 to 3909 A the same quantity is 2.2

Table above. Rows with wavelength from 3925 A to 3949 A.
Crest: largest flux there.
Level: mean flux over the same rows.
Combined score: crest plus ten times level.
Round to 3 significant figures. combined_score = 129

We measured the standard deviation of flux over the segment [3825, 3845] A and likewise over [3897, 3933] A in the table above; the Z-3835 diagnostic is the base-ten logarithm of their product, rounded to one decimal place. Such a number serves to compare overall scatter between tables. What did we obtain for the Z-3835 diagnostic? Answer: -0.9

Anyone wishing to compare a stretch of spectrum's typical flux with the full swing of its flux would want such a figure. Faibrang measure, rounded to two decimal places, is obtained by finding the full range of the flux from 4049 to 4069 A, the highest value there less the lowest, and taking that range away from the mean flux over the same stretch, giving 9.54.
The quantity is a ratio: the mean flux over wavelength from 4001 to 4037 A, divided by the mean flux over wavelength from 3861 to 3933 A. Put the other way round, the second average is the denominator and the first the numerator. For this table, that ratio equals 0.943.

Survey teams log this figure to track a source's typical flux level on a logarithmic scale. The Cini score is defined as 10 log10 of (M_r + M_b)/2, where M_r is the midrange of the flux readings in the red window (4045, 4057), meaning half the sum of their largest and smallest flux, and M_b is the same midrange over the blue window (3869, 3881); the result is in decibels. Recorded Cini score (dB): 10.8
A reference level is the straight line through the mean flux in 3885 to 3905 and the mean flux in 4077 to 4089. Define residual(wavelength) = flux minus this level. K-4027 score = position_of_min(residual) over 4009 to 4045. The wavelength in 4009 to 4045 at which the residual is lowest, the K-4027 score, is 4035 A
